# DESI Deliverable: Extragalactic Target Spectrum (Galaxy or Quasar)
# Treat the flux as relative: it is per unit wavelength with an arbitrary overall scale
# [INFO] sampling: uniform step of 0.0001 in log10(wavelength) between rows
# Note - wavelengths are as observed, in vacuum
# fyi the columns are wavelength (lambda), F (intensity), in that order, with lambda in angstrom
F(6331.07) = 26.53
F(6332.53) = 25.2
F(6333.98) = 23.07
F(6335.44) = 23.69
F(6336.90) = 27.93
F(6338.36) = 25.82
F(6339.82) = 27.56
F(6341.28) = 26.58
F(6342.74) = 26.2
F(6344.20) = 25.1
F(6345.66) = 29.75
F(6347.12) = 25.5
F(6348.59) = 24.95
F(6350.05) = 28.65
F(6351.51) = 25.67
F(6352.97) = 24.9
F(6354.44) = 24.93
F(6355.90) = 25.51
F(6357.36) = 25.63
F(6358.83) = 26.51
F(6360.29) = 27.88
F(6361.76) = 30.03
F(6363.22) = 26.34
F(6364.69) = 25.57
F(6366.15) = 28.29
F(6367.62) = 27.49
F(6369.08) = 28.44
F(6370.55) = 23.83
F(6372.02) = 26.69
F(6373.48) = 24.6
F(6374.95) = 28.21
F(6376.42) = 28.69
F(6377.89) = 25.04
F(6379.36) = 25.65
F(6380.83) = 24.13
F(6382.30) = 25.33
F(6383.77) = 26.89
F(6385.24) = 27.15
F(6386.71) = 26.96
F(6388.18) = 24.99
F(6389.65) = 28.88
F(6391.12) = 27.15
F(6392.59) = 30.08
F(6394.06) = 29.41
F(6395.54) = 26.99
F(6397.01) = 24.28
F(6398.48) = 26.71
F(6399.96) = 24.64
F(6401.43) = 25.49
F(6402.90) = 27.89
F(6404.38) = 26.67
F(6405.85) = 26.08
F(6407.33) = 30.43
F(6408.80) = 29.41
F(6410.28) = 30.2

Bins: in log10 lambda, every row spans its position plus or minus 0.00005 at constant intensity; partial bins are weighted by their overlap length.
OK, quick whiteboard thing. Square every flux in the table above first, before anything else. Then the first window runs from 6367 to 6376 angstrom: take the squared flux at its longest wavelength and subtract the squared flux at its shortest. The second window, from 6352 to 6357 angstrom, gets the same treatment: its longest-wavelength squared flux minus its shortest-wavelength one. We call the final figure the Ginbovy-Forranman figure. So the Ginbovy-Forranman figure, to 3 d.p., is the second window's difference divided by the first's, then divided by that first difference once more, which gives 0.019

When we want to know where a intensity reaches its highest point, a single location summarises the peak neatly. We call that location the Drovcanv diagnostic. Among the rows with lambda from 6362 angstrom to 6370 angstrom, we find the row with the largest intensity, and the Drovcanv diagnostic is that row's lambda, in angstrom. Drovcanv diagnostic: 6369.08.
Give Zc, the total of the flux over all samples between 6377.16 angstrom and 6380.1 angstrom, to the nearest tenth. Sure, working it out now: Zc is 50.7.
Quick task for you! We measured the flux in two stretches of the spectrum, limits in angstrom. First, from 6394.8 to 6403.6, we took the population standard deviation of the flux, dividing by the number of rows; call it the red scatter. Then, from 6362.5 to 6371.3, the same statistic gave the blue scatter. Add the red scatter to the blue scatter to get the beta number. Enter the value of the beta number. 2.9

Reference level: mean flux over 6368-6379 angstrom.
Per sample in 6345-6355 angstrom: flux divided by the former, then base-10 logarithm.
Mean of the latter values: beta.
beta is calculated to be -0.004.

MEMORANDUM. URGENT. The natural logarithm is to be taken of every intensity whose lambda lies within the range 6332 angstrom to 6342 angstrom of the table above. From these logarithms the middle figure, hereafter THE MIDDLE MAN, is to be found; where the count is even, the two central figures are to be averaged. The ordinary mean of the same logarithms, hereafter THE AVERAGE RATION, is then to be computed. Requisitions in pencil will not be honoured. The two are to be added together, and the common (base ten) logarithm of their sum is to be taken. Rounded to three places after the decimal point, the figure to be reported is 0.813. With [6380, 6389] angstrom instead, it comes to 0.814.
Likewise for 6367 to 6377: 0.820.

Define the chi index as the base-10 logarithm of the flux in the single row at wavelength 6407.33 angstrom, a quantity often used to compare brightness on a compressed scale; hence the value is 1.48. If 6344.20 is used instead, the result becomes 1.40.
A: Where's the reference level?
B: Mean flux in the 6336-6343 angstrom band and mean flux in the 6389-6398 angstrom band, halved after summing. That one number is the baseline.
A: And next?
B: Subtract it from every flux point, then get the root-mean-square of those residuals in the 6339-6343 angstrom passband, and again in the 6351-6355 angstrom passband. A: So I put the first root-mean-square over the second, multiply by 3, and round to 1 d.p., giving 1.1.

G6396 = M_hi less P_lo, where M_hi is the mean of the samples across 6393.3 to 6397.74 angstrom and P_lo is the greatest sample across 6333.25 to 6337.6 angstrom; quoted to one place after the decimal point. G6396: -1.0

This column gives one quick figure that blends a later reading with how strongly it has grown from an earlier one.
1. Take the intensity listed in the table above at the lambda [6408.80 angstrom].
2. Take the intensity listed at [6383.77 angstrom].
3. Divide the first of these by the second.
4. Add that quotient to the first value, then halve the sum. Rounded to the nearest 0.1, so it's 15.3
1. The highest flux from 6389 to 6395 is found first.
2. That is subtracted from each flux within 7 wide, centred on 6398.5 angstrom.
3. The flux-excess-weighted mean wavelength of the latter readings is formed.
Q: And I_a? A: 6398.7 angstrom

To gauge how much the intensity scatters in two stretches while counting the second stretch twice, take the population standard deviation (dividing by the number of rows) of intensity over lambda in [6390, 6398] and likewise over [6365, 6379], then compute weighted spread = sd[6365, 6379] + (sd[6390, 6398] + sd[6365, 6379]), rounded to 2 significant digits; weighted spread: 5.6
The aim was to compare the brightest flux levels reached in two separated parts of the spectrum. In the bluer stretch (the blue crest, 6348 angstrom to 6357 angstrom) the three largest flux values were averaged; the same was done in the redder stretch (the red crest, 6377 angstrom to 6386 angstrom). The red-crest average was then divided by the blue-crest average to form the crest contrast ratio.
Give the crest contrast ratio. 1.00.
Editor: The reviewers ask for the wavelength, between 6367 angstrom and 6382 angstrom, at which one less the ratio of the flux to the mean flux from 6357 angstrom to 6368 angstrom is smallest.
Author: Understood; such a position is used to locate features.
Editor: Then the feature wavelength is 6376.42 angstrom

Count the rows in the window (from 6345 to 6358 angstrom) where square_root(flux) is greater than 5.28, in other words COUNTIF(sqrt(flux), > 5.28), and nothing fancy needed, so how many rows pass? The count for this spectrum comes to 2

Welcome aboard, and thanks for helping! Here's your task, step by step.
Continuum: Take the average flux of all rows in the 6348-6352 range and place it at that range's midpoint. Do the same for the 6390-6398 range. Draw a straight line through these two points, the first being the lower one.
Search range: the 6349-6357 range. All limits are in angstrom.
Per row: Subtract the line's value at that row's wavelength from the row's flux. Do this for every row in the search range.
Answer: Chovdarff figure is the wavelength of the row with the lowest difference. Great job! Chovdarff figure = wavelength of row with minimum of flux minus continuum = 6354.44 angstrom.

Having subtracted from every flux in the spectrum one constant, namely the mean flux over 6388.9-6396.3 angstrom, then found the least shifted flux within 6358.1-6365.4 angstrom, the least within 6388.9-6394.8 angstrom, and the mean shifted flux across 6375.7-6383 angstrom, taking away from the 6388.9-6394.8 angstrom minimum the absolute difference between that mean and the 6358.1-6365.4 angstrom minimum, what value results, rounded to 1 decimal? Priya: -1.5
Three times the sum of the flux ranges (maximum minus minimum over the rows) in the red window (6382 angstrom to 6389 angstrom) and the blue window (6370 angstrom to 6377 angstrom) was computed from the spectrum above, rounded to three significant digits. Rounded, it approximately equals 21.1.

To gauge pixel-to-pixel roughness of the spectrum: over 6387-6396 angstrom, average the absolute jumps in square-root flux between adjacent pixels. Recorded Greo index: 0.22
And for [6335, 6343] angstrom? 0.18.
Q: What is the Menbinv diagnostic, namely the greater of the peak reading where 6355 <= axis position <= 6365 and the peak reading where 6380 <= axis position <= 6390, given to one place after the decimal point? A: 30.0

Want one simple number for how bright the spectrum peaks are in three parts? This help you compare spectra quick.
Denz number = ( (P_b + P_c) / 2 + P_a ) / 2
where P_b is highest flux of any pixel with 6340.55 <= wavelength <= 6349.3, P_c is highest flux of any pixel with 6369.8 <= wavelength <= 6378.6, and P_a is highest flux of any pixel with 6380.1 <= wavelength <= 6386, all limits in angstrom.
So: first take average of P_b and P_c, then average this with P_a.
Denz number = 28.2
